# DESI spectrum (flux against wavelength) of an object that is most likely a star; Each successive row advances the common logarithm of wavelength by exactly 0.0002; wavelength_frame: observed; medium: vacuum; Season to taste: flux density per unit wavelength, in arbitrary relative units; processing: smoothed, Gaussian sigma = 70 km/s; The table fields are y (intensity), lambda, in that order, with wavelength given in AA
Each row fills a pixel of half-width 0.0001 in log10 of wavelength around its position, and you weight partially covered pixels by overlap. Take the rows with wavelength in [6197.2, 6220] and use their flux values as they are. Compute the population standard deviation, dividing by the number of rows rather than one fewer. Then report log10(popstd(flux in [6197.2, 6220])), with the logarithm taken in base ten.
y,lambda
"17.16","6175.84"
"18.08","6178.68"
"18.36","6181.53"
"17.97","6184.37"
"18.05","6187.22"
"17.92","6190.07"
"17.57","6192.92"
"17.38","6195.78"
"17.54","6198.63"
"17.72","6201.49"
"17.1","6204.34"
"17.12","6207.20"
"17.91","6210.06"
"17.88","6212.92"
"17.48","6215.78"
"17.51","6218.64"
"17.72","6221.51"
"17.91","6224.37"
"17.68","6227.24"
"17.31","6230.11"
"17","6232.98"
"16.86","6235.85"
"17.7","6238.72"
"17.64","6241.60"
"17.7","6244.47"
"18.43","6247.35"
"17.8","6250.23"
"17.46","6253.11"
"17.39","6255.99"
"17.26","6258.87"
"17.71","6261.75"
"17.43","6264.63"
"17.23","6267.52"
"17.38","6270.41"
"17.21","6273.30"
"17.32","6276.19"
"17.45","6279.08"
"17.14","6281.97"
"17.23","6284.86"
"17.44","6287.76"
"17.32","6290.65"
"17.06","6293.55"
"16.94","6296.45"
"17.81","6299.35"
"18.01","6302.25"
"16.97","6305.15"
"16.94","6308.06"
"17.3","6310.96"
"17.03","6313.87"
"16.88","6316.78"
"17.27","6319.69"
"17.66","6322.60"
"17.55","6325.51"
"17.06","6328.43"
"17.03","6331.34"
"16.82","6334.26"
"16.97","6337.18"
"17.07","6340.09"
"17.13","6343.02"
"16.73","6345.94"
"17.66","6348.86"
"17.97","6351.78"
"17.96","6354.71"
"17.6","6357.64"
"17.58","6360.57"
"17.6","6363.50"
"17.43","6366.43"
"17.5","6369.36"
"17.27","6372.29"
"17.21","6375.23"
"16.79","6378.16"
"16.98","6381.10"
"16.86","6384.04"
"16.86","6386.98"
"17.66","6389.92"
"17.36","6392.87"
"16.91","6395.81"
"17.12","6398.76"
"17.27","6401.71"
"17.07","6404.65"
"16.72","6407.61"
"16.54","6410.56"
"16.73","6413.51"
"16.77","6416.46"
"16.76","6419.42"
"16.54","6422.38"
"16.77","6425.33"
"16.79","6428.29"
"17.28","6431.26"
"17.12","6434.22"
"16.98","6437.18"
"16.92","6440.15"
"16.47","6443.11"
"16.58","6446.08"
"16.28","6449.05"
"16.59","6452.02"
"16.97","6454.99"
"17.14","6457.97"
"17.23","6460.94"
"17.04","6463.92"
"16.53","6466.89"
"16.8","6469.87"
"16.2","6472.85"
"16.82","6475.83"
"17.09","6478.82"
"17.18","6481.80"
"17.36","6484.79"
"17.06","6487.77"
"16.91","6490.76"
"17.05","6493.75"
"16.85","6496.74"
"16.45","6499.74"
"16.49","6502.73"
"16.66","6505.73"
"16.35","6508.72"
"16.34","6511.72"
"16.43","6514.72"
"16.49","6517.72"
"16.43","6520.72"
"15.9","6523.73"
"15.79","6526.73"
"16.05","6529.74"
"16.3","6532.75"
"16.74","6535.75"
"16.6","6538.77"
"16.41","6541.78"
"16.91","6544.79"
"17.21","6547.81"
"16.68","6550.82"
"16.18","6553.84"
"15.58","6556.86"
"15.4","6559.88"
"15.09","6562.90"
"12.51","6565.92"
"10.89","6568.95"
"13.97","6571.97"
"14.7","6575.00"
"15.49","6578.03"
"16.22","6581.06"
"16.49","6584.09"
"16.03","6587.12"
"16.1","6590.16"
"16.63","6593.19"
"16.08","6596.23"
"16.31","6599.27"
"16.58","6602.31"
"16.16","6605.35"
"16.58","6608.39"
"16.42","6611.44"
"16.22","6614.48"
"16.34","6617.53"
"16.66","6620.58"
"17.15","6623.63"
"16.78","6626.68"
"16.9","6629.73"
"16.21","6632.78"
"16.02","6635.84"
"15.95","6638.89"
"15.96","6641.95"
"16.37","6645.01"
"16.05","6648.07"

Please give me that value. -0.54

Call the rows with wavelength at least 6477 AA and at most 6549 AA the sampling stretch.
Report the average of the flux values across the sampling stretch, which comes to 16.6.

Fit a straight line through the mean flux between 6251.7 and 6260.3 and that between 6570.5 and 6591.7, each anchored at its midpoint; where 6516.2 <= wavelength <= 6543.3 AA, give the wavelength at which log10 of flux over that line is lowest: 6526.73 AA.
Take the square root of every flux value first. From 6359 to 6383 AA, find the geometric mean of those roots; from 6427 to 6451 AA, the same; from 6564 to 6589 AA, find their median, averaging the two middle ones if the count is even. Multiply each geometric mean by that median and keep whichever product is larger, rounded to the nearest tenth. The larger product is 16.2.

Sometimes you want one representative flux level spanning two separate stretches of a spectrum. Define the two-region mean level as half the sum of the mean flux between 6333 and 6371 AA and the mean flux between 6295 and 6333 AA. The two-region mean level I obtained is 17.3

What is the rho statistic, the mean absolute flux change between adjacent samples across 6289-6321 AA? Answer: 0.37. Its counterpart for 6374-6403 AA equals 0.29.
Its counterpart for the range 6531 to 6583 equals 0.83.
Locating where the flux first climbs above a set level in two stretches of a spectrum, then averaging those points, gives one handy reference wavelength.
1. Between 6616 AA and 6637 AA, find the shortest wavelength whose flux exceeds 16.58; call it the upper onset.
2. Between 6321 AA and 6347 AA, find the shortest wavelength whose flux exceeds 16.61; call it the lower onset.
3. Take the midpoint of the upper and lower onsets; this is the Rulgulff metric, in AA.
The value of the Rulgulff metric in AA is 6471.6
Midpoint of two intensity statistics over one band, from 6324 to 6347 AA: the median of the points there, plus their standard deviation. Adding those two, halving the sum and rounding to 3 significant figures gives 8.64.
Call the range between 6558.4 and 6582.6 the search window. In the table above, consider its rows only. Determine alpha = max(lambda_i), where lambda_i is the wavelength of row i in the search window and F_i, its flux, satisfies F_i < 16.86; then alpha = 6581.06 AA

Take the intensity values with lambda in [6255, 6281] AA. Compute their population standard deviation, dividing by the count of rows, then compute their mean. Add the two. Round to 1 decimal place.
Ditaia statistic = 17.5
